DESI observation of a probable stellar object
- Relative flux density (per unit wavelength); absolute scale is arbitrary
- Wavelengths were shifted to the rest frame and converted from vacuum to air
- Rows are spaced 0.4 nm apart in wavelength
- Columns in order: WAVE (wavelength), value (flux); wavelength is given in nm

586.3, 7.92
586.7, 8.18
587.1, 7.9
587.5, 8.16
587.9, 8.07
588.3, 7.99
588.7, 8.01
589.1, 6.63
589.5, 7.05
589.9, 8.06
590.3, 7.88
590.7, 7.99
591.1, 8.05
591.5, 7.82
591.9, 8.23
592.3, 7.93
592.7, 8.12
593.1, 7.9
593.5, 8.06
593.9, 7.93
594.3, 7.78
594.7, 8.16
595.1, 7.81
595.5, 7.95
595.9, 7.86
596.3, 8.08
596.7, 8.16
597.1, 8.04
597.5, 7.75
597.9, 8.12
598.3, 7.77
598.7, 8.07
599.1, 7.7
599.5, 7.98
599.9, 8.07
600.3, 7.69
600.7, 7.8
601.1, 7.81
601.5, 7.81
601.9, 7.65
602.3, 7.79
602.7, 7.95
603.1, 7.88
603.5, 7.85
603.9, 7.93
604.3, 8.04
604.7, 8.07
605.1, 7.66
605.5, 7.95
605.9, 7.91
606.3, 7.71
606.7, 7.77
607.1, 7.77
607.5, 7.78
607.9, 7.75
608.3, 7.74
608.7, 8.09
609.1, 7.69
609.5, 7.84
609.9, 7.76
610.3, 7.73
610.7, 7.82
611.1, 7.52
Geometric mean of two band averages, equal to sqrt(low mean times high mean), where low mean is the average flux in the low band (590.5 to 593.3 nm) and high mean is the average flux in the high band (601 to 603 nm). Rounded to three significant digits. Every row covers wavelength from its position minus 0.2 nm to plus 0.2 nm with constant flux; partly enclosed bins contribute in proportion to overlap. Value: 7.90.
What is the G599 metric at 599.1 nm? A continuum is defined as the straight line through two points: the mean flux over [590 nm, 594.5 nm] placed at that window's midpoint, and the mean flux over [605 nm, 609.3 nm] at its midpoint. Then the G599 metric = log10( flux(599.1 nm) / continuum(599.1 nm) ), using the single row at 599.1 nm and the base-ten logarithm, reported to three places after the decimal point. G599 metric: -0.011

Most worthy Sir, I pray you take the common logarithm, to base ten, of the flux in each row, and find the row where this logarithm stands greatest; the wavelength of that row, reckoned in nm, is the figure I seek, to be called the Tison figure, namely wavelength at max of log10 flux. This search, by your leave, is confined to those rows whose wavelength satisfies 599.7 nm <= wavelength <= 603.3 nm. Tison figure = 599.9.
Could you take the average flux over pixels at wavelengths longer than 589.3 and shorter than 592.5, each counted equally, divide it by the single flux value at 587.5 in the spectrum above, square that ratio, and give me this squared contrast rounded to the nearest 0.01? 0.93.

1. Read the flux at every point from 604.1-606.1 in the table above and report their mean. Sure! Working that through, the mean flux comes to 7.926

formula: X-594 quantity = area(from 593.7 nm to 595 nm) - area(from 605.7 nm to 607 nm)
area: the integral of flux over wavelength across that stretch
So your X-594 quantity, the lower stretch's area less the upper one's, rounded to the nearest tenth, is 0.2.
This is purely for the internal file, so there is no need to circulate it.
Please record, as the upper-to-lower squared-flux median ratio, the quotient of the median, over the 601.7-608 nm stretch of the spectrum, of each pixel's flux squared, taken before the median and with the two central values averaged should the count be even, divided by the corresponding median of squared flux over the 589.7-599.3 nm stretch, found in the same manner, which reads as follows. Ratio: 0.963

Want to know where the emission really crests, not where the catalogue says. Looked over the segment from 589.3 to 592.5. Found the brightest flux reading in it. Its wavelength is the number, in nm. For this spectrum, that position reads 591.9 nm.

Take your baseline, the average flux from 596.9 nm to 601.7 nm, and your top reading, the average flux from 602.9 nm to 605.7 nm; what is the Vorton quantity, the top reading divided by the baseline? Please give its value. 1.00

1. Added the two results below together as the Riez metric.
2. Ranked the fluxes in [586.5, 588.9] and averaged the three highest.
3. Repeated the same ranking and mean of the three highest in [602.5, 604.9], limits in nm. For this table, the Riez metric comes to 16.2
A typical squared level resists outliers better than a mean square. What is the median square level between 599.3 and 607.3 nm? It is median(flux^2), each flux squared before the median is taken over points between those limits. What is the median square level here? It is 61.3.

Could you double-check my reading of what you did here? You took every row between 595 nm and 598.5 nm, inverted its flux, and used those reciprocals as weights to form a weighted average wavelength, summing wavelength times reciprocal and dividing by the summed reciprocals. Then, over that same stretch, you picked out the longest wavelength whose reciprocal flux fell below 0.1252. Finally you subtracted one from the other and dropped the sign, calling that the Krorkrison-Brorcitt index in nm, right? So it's 1.20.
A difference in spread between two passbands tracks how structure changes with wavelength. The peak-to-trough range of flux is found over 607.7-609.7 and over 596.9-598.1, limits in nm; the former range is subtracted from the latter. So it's 0.0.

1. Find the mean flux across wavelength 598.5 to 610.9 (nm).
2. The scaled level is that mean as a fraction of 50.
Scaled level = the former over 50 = 0.157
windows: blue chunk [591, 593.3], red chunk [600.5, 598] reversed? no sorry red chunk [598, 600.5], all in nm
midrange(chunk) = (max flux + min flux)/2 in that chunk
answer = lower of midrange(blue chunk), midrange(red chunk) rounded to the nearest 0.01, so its 7.88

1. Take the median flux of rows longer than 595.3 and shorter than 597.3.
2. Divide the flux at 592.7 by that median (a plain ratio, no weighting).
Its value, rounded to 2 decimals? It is 1.01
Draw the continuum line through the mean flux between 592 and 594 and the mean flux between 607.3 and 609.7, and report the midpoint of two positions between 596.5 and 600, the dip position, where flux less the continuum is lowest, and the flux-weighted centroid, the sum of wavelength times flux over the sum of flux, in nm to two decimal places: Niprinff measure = 598.70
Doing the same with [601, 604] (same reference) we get 602.20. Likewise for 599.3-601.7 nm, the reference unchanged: 600.40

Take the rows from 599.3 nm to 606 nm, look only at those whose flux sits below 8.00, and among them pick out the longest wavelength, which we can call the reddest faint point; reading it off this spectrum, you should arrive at 605.9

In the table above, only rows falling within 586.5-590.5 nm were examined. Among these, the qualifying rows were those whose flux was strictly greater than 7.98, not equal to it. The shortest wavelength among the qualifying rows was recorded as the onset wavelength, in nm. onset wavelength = 586.7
